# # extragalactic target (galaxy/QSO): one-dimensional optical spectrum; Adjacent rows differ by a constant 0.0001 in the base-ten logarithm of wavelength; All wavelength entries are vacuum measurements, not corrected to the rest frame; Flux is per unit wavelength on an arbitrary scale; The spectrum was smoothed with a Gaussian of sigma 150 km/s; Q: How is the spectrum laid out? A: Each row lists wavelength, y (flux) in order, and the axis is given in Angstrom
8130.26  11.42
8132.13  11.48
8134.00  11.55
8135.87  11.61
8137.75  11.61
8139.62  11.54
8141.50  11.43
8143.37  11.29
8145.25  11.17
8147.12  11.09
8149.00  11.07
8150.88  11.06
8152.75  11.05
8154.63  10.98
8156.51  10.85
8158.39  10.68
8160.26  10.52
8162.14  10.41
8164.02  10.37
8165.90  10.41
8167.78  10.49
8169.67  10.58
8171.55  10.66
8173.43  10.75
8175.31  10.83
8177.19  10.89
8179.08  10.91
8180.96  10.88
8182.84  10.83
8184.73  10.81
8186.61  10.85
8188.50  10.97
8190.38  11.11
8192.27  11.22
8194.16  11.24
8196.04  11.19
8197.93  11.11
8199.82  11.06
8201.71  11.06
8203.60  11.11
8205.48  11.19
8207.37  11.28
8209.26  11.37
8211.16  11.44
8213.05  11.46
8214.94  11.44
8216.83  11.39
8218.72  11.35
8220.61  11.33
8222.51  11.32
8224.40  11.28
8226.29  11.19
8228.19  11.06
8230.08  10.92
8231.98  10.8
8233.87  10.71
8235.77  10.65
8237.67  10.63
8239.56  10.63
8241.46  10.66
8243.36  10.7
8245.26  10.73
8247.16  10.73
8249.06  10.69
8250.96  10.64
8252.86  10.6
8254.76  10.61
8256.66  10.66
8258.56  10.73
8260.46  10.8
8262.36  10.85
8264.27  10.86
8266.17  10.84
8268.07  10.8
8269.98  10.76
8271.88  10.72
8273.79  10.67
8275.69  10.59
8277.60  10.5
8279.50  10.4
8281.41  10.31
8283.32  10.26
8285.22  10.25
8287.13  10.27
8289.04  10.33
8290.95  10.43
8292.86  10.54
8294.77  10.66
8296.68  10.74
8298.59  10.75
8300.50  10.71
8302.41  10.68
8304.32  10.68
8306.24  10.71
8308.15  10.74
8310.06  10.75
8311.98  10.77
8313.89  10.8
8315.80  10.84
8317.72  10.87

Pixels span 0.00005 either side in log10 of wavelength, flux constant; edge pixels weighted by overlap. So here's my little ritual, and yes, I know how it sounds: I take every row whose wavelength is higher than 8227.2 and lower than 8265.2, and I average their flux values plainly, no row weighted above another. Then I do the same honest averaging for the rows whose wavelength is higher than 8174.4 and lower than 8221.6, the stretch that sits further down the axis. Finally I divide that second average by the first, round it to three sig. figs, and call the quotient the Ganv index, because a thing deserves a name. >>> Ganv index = 1.04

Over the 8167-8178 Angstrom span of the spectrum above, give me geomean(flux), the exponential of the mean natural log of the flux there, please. 10.7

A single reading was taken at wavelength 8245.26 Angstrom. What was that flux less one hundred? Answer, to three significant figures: -89.3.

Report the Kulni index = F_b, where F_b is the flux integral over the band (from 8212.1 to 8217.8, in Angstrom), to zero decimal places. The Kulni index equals 65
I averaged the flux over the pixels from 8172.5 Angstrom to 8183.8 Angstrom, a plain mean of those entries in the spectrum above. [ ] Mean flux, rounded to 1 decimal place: 10.8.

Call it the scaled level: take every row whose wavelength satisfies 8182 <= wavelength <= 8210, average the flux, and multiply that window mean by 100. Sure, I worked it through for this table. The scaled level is 1109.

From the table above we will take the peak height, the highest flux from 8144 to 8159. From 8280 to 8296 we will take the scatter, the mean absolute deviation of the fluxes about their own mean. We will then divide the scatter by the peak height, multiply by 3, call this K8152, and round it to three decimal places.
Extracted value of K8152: 0.033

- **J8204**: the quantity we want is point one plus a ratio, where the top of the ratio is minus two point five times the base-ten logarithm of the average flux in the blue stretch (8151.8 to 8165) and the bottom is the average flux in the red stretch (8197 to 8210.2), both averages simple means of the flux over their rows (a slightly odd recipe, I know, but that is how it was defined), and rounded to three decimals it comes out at -0.130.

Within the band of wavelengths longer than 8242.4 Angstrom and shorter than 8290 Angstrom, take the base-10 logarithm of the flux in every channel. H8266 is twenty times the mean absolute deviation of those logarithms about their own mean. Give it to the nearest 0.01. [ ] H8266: 0.13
